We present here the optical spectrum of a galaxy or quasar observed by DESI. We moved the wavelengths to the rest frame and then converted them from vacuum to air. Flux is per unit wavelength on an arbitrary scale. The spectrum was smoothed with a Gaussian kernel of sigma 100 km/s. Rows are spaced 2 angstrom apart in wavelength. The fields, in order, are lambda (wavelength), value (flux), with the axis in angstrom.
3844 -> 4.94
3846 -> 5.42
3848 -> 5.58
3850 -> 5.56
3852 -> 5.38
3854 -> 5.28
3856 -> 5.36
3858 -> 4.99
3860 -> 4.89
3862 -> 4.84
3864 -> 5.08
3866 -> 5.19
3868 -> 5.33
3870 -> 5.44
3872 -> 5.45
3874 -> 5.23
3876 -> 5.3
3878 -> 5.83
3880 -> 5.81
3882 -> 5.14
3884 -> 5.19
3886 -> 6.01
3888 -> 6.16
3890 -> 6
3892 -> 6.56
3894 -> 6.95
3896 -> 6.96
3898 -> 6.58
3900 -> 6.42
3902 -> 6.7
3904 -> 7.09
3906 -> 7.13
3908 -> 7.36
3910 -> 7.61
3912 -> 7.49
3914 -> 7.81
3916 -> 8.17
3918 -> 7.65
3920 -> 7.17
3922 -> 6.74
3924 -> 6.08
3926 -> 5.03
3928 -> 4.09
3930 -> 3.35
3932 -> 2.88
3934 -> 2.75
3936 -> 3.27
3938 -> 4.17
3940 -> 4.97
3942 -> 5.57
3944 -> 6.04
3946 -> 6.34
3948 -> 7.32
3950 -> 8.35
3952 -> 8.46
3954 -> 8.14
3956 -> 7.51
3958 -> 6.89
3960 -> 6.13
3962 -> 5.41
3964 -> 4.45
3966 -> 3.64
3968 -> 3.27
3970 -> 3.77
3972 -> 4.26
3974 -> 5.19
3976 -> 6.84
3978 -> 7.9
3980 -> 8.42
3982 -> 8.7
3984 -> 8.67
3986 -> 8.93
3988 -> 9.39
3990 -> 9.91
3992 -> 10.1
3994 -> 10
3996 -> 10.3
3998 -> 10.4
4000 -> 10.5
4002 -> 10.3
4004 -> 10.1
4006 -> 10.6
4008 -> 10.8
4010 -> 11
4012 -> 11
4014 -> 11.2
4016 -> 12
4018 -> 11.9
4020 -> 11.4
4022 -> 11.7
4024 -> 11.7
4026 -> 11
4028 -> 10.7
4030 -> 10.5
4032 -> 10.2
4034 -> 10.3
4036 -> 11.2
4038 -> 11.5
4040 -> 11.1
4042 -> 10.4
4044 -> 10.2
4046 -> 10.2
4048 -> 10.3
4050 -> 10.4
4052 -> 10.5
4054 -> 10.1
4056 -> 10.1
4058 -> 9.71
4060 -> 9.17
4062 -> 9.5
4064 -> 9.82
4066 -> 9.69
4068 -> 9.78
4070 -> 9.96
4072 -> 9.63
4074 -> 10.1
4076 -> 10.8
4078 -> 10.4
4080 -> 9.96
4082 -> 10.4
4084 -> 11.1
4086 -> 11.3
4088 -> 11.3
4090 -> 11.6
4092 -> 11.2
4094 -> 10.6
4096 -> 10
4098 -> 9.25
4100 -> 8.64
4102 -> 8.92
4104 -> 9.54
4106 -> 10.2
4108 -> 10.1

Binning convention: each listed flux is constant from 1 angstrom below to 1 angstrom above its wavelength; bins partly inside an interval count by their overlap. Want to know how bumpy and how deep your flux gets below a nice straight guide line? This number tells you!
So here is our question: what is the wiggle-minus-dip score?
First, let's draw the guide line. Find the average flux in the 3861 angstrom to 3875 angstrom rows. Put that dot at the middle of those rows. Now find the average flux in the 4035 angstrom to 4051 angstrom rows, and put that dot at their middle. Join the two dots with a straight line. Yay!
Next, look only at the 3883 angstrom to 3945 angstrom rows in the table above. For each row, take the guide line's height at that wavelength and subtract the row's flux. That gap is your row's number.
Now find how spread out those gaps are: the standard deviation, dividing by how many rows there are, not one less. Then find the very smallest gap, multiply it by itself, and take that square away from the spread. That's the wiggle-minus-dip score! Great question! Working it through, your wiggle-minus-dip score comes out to 0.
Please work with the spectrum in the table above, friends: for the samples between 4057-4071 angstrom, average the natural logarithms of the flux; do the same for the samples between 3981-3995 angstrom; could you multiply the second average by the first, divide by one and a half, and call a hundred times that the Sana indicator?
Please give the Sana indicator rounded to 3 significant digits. 338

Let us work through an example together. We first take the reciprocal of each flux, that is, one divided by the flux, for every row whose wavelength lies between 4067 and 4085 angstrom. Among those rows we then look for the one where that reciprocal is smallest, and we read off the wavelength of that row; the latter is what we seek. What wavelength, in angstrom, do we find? 4084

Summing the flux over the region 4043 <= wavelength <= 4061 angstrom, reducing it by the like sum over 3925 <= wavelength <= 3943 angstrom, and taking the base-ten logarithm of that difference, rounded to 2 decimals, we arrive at 1.74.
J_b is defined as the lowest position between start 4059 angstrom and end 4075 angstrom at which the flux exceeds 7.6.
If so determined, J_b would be 4060 angstrom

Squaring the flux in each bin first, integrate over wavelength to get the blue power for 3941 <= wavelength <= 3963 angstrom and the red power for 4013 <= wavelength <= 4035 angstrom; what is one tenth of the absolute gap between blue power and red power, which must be 166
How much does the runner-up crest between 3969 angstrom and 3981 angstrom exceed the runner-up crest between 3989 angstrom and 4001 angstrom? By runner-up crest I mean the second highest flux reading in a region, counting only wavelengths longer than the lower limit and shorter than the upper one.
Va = -2.50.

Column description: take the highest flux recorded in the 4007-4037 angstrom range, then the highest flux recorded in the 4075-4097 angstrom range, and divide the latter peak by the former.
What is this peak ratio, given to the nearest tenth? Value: 1.0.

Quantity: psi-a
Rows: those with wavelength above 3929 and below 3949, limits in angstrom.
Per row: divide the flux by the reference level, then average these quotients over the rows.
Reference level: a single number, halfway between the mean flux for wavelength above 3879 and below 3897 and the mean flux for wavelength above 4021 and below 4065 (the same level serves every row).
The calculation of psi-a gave 0.56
